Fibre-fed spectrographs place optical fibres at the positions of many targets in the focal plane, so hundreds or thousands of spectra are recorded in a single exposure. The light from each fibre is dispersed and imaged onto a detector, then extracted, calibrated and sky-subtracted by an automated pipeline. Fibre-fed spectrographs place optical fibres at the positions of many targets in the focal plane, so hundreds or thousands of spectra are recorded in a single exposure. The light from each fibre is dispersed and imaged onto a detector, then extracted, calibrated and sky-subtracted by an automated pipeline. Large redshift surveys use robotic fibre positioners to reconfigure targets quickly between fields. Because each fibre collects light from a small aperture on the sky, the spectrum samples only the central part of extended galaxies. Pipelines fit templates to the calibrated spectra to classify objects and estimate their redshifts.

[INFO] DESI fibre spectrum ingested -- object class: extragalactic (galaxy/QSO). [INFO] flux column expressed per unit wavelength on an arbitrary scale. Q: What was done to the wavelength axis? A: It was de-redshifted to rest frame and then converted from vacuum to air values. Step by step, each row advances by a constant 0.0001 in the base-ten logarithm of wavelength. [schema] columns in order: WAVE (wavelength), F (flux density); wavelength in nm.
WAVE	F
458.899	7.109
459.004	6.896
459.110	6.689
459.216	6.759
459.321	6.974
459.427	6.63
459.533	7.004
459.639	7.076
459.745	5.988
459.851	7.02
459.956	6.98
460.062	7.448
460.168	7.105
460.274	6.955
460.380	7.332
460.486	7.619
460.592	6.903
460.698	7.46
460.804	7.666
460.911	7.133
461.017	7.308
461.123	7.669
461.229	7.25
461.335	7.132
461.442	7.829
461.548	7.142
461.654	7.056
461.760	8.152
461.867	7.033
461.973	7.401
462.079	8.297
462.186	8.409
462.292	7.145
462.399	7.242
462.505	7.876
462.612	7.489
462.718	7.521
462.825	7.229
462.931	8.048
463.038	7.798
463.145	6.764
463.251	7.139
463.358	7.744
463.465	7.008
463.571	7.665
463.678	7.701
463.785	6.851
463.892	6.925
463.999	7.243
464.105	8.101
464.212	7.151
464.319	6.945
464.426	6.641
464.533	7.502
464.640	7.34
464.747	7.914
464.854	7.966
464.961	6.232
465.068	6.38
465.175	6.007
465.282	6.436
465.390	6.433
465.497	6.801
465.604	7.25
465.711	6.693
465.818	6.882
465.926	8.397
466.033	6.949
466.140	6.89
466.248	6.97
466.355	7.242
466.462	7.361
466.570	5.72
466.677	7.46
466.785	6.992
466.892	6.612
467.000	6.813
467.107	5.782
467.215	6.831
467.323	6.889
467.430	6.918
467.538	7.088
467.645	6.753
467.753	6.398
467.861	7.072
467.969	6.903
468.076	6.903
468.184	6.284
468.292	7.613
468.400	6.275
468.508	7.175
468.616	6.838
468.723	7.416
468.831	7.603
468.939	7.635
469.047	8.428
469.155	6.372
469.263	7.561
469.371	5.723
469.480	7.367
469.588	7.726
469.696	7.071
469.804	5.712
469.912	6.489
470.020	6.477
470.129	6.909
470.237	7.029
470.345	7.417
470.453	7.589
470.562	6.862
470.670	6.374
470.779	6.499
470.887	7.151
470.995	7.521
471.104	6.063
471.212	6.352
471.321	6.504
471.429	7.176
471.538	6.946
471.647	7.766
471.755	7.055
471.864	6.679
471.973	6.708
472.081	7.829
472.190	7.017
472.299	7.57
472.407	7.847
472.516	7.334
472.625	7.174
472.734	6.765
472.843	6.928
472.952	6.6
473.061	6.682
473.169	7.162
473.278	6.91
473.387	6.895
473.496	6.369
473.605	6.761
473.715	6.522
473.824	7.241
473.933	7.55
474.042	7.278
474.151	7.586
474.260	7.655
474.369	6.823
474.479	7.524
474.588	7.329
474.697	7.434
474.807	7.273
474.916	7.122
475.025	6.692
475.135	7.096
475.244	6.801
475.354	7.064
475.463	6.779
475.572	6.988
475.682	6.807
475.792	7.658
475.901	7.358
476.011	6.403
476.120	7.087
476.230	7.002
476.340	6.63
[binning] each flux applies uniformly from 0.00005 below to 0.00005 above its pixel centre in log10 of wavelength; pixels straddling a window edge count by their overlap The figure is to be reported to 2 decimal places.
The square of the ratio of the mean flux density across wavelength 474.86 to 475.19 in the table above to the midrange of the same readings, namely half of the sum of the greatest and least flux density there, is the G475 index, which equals 1.02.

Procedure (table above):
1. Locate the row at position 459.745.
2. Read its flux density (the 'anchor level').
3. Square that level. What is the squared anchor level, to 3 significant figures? 35.9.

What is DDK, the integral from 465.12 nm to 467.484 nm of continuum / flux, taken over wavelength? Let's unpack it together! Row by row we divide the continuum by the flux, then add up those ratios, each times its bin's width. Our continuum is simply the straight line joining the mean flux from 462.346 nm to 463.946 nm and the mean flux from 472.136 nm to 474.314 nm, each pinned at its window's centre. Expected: 2.5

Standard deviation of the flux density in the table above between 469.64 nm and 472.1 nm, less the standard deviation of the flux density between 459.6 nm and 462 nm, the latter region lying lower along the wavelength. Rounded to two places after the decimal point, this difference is 0.12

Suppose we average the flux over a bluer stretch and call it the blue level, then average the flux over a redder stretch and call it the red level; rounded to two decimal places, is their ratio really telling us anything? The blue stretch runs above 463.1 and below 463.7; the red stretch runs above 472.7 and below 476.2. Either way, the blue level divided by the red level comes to 1.04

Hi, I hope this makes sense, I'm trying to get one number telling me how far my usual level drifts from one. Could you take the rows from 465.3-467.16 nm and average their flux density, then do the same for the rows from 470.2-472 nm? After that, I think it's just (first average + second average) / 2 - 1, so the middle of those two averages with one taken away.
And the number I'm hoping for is 5.91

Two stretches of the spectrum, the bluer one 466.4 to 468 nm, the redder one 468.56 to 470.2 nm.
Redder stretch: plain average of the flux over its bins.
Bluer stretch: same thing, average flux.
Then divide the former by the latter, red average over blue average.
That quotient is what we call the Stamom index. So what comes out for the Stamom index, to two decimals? 1.04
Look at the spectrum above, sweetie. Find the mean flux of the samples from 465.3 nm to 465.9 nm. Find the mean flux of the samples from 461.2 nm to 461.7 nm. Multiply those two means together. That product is 50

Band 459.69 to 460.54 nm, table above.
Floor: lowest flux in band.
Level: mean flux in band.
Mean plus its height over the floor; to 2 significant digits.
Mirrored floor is 8.1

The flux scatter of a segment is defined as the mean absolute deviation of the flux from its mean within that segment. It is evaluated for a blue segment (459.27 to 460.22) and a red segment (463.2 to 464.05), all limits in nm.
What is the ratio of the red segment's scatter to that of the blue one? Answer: 1.17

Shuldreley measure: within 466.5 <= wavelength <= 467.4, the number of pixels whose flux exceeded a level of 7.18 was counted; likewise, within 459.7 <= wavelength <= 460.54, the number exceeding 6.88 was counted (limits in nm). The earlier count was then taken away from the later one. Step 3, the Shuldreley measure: 6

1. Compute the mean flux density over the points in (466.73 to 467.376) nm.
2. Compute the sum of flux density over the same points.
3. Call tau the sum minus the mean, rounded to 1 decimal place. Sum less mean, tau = 33.3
